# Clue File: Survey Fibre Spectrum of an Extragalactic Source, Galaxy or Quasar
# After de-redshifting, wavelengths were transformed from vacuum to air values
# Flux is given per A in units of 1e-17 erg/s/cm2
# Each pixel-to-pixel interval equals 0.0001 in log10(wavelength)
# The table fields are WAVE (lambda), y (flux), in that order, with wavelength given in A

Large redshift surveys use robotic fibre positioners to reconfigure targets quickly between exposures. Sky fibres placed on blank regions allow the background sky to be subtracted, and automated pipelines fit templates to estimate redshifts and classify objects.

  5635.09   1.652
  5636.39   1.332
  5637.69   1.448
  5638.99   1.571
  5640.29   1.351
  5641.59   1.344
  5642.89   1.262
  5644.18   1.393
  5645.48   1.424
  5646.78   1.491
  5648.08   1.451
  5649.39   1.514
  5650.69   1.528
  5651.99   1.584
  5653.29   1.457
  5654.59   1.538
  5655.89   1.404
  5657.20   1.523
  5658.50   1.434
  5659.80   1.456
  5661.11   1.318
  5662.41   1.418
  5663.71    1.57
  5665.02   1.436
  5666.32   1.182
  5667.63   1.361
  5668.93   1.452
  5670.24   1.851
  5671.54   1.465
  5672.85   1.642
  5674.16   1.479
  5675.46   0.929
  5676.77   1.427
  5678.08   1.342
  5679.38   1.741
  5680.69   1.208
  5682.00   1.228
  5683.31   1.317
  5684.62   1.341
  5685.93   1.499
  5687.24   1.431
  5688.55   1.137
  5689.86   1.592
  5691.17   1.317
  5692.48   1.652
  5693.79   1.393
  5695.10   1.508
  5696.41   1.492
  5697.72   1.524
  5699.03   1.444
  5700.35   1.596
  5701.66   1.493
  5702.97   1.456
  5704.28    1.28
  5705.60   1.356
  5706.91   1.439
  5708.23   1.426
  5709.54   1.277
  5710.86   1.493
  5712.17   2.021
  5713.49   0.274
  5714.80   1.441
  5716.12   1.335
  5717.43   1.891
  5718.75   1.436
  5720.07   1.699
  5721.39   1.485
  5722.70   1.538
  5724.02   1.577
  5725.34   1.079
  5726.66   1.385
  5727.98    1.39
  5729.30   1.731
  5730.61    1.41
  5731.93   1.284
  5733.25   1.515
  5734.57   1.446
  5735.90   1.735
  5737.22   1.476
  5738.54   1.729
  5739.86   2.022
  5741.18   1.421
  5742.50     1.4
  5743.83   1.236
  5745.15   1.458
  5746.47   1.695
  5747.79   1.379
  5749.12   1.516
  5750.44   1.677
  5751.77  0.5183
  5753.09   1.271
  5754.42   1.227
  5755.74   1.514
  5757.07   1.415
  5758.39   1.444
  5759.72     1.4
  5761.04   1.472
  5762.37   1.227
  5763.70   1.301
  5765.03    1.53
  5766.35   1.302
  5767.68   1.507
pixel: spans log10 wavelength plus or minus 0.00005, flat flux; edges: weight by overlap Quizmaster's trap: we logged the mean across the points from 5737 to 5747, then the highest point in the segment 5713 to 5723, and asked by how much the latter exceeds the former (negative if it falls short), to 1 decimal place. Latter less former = 0.3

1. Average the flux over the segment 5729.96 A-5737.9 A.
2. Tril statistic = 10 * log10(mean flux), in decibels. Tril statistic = 1.7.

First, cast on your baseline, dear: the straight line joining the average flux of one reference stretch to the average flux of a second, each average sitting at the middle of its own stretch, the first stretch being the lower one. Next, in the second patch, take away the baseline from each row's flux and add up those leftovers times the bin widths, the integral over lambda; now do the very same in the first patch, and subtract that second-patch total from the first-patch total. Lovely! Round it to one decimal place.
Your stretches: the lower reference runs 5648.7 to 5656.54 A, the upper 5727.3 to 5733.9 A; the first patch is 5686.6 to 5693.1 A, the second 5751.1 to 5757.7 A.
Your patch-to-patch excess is 1.4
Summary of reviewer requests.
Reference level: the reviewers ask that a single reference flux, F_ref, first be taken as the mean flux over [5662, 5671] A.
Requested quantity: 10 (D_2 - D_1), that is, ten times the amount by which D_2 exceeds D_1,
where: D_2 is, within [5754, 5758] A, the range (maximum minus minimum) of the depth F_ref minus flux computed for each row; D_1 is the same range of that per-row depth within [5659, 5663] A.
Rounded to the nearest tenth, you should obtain 1.5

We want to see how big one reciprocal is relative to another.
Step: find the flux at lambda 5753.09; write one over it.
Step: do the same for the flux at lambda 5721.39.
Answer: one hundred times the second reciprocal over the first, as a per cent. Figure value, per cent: 86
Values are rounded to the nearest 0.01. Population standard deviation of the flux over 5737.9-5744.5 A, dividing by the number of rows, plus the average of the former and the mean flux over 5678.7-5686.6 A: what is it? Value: 1.11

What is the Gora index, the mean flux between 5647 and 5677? 1.45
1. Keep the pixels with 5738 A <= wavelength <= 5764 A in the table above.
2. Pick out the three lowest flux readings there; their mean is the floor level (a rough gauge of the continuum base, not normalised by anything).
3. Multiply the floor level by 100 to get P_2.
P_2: 99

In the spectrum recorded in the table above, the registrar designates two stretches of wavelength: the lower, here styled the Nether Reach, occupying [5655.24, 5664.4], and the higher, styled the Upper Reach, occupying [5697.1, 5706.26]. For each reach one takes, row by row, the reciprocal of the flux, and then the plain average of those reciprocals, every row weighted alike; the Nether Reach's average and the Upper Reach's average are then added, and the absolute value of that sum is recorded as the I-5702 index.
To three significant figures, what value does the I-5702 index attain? 1.39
